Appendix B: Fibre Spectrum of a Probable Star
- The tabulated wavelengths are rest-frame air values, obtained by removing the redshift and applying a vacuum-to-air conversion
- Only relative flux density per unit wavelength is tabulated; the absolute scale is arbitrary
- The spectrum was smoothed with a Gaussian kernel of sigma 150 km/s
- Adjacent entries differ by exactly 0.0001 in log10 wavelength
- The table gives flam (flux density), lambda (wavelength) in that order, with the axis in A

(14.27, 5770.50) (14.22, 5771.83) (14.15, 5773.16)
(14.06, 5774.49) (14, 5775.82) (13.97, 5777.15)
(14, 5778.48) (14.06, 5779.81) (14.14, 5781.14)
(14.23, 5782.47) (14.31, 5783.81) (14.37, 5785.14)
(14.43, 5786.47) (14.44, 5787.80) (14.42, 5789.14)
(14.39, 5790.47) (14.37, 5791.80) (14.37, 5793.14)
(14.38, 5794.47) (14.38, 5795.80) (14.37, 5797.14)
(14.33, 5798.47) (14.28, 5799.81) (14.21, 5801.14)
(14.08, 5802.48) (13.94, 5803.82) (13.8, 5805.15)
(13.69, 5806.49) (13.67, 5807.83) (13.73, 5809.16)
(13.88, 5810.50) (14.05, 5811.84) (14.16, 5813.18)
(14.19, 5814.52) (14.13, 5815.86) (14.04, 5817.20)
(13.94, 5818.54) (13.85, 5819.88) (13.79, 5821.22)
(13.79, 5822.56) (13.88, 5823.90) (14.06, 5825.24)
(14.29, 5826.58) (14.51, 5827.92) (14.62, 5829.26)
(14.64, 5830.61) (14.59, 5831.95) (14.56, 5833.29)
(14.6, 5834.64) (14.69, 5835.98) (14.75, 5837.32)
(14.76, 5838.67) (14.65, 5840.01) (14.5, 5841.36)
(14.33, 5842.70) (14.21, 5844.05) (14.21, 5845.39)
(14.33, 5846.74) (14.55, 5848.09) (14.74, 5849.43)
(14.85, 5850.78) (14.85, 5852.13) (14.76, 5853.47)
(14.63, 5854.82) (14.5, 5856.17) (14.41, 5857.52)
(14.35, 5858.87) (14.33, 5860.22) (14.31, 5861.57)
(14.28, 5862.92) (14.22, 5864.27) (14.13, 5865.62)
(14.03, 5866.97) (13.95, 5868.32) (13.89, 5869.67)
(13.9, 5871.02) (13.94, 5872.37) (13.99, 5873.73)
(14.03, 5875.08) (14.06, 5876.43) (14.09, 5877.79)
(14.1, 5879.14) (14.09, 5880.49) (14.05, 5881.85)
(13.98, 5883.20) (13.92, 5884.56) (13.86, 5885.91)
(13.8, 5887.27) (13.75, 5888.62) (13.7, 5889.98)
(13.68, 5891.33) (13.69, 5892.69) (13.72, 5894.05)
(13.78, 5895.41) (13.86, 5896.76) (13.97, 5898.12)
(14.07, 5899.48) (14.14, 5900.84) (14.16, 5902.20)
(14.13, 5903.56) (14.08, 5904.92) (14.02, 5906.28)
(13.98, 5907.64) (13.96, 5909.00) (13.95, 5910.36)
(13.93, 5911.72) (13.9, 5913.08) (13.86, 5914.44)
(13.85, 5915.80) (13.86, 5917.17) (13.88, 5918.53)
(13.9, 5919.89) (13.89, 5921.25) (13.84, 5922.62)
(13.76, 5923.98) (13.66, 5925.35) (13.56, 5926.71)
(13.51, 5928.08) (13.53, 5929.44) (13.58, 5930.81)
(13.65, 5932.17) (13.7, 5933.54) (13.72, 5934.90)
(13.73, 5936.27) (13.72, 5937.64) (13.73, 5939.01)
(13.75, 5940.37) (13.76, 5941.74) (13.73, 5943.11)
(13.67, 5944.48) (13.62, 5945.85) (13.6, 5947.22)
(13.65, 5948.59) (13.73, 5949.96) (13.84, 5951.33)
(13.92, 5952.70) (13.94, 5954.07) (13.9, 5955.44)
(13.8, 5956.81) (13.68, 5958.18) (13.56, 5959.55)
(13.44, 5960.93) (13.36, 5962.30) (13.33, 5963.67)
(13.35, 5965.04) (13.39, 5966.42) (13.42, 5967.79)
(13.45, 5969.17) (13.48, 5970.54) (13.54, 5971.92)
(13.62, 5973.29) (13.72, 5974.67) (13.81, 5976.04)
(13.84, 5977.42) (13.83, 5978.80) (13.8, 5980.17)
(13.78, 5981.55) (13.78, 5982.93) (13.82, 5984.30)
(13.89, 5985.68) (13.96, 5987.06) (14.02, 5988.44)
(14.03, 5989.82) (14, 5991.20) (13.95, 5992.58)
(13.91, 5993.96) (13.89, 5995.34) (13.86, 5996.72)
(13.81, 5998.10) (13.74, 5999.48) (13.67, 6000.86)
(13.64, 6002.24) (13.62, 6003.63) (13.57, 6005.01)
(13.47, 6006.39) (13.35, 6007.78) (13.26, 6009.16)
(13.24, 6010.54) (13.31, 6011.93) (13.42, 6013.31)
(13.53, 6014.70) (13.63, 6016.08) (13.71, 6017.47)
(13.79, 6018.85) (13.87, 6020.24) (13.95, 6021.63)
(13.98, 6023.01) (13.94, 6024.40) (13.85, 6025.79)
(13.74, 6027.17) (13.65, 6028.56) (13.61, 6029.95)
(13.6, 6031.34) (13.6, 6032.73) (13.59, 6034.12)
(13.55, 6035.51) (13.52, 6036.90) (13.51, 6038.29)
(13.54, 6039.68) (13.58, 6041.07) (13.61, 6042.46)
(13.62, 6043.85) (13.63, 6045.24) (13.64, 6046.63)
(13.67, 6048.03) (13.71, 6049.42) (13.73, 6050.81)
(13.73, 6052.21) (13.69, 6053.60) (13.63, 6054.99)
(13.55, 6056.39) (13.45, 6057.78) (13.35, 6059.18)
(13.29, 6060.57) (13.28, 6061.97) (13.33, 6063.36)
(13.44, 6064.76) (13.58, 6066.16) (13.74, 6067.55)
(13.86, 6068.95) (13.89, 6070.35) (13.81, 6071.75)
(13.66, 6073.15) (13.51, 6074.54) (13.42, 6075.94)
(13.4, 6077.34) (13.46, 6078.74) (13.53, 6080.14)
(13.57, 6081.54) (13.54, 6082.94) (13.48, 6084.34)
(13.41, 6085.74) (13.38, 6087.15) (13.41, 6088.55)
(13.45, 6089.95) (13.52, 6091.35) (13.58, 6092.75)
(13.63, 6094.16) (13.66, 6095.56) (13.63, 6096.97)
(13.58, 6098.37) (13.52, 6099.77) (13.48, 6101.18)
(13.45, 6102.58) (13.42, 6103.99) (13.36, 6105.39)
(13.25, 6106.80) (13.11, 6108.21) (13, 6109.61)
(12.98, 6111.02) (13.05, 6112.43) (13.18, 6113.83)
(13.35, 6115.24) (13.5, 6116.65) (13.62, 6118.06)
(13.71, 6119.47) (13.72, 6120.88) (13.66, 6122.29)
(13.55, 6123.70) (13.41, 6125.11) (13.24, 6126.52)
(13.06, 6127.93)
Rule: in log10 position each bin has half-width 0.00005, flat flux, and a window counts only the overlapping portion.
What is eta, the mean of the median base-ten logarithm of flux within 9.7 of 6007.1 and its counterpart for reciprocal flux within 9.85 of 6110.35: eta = 0.603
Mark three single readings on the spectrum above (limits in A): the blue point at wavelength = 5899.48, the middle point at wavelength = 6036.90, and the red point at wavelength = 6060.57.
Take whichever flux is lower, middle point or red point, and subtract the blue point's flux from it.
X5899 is -0.78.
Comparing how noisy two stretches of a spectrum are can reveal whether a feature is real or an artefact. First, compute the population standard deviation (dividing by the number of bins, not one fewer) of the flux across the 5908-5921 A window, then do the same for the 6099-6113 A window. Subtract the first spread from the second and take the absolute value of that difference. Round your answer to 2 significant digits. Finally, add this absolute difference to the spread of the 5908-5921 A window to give 0.20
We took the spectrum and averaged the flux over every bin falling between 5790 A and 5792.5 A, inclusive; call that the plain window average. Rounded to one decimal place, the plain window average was 14.4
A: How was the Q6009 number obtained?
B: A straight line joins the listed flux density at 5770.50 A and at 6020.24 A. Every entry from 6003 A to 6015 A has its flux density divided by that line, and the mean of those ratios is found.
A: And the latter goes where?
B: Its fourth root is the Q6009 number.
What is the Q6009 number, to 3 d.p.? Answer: 0.991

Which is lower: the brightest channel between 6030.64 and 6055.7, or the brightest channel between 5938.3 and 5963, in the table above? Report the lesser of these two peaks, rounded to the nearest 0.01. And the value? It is 13.73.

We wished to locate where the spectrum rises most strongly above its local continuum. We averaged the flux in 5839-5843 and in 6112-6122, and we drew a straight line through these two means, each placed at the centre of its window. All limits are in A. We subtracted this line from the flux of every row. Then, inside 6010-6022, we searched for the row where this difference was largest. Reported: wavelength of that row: 6021.63 A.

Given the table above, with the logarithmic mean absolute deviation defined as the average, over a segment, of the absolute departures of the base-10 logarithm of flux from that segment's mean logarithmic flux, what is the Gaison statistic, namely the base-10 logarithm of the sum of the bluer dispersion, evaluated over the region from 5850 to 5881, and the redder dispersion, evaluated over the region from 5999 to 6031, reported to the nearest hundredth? -1.89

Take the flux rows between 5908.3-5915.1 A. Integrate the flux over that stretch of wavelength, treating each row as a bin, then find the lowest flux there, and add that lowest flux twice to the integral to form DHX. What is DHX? 122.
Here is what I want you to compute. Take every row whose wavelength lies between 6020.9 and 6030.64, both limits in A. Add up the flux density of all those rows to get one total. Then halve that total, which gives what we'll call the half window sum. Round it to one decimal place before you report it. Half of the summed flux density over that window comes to 48.4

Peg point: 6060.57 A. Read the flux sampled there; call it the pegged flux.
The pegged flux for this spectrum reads 13.29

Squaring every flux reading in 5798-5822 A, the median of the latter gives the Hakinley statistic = 196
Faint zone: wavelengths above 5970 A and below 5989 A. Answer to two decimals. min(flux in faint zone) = 13.48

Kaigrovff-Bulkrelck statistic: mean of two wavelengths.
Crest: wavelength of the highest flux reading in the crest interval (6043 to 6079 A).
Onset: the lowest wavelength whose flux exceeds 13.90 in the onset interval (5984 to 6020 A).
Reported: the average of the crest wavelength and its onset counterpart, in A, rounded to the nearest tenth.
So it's 6028.7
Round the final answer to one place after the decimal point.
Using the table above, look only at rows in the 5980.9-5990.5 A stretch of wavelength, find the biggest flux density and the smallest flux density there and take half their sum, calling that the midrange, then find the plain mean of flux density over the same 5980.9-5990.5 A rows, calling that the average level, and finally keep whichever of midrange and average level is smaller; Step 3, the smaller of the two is 13.9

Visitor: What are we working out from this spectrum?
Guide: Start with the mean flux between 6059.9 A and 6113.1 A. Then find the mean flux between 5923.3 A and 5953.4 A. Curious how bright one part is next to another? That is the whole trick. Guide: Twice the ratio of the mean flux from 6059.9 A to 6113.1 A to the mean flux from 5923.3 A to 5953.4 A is 1.97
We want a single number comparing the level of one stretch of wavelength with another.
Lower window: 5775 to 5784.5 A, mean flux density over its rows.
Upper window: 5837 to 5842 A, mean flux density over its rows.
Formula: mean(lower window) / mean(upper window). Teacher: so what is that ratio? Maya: 0.96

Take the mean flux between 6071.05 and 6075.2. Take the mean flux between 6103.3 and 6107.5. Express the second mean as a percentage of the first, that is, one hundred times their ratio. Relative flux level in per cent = 98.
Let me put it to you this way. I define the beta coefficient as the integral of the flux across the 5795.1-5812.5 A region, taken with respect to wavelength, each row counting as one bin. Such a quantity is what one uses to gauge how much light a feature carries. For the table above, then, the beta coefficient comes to 244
